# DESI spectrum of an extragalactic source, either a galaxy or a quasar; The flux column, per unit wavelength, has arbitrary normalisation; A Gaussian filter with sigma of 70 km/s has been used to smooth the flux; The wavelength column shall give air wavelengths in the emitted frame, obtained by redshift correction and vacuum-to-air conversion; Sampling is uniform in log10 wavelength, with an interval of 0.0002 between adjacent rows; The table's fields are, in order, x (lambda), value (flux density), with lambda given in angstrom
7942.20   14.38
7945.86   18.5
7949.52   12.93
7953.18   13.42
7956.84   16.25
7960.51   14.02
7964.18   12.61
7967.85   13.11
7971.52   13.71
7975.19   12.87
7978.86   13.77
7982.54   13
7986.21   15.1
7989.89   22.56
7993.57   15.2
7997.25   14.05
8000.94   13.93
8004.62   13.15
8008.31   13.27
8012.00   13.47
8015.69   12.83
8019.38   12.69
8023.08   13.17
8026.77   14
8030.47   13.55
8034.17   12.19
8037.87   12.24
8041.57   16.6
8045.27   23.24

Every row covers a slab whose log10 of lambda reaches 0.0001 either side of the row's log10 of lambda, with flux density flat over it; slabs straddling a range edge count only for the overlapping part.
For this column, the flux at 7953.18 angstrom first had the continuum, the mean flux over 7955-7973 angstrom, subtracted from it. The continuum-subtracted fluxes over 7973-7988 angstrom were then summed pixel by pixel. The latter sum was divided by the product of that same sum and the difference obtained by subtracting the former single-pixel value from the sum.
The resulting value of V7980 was -2.0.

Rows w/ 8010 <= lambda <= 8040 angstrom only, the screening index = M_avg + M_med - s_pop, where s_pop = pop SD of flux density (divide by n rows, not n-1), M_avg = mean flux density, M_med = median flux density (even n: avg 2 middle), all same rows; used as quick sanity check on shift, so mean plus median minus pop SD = 25.4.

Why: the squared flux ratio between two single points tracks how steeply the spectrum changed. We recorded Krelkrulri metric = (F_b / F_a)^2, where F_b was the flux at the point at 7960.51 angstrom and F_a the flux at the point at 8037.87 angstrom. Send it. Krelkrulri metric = 1.31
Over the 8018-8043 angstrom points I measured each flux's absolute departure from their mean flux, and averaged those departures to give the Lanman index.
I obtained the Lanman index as 1.1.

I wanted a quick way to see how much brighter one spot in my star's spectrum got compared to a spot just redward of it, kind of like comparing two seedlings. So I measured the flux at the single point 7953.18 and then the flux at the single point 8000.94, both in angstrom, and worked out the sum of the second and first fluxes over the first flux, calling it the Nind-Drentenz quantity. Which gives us 2.04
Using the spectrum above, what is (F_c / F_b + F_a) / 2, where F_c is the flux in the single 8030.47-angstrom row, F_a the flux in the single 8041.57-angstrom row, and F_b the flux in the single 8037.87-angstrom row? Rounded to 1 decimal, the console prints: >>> 8.9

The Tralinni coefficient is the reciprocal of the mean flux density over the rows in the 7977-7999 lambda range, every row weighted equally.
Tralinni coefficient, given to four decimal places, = 0.0640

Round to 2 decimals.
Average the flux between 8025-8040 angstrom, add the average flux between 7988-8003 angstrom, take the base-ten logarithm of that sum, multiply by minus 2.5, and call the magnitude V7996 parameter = -3.67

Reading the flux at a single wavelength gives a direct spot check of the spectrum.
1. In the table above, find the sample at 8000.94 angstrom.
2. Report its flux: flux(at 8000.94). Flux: 13.93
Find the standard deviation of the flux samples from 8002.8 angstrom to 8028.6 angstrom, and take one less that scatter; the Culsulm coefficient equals 0.6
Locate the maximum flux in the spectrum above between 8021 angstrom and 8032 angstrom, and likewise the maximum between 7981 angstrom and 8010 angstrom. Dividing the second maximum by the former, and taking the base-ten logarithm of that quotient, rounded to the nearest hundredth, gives 0.21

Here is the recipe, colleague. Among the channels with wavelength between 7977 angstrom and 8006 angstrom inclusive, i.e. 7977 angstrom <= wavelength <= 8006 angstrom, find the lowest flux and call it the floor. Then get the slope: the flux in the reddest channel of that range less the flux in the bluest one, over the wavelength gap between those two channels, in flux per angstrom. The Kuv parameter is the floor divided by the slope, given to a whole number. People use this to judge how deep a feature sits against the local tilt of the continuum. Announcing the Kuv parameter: -540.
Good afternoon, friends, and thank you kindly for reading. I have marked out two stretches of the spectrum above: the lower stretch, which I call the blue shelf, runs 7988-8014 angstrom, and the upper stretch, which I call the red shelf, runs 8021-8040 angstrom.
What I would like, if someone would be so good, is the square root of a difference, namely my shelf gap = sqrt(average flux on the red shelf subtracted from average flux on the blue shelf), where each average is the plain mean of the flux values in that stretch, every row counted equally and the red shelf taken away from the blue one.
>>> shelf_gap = 1.4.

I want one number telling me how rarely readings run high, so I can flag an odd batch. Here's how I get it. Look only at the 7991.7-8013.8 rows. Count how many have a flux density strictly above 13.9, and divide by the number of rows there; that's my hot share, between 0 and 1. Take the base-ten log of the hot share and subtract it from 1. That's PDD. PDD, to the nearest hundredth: 1.30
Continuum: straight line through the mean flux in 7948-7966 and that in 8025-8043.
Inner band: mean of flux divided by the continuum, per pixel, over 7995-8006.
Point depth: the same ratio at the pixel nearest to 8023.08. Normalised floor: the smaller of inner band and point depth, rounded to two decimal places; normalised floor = 0.96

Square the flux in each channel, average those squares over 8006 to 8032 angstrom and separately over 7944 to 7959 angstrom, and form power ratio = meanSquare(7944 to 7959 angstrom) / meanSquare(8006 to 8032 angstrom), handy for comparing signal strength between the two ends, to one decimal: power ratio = 1.3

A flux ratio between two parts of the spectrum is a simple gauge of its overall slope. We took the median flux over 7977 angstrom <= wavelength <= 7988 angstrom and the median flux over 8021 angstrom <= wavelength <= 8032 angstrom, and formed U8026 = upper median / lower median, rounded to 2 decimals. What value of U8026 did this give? 0.98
